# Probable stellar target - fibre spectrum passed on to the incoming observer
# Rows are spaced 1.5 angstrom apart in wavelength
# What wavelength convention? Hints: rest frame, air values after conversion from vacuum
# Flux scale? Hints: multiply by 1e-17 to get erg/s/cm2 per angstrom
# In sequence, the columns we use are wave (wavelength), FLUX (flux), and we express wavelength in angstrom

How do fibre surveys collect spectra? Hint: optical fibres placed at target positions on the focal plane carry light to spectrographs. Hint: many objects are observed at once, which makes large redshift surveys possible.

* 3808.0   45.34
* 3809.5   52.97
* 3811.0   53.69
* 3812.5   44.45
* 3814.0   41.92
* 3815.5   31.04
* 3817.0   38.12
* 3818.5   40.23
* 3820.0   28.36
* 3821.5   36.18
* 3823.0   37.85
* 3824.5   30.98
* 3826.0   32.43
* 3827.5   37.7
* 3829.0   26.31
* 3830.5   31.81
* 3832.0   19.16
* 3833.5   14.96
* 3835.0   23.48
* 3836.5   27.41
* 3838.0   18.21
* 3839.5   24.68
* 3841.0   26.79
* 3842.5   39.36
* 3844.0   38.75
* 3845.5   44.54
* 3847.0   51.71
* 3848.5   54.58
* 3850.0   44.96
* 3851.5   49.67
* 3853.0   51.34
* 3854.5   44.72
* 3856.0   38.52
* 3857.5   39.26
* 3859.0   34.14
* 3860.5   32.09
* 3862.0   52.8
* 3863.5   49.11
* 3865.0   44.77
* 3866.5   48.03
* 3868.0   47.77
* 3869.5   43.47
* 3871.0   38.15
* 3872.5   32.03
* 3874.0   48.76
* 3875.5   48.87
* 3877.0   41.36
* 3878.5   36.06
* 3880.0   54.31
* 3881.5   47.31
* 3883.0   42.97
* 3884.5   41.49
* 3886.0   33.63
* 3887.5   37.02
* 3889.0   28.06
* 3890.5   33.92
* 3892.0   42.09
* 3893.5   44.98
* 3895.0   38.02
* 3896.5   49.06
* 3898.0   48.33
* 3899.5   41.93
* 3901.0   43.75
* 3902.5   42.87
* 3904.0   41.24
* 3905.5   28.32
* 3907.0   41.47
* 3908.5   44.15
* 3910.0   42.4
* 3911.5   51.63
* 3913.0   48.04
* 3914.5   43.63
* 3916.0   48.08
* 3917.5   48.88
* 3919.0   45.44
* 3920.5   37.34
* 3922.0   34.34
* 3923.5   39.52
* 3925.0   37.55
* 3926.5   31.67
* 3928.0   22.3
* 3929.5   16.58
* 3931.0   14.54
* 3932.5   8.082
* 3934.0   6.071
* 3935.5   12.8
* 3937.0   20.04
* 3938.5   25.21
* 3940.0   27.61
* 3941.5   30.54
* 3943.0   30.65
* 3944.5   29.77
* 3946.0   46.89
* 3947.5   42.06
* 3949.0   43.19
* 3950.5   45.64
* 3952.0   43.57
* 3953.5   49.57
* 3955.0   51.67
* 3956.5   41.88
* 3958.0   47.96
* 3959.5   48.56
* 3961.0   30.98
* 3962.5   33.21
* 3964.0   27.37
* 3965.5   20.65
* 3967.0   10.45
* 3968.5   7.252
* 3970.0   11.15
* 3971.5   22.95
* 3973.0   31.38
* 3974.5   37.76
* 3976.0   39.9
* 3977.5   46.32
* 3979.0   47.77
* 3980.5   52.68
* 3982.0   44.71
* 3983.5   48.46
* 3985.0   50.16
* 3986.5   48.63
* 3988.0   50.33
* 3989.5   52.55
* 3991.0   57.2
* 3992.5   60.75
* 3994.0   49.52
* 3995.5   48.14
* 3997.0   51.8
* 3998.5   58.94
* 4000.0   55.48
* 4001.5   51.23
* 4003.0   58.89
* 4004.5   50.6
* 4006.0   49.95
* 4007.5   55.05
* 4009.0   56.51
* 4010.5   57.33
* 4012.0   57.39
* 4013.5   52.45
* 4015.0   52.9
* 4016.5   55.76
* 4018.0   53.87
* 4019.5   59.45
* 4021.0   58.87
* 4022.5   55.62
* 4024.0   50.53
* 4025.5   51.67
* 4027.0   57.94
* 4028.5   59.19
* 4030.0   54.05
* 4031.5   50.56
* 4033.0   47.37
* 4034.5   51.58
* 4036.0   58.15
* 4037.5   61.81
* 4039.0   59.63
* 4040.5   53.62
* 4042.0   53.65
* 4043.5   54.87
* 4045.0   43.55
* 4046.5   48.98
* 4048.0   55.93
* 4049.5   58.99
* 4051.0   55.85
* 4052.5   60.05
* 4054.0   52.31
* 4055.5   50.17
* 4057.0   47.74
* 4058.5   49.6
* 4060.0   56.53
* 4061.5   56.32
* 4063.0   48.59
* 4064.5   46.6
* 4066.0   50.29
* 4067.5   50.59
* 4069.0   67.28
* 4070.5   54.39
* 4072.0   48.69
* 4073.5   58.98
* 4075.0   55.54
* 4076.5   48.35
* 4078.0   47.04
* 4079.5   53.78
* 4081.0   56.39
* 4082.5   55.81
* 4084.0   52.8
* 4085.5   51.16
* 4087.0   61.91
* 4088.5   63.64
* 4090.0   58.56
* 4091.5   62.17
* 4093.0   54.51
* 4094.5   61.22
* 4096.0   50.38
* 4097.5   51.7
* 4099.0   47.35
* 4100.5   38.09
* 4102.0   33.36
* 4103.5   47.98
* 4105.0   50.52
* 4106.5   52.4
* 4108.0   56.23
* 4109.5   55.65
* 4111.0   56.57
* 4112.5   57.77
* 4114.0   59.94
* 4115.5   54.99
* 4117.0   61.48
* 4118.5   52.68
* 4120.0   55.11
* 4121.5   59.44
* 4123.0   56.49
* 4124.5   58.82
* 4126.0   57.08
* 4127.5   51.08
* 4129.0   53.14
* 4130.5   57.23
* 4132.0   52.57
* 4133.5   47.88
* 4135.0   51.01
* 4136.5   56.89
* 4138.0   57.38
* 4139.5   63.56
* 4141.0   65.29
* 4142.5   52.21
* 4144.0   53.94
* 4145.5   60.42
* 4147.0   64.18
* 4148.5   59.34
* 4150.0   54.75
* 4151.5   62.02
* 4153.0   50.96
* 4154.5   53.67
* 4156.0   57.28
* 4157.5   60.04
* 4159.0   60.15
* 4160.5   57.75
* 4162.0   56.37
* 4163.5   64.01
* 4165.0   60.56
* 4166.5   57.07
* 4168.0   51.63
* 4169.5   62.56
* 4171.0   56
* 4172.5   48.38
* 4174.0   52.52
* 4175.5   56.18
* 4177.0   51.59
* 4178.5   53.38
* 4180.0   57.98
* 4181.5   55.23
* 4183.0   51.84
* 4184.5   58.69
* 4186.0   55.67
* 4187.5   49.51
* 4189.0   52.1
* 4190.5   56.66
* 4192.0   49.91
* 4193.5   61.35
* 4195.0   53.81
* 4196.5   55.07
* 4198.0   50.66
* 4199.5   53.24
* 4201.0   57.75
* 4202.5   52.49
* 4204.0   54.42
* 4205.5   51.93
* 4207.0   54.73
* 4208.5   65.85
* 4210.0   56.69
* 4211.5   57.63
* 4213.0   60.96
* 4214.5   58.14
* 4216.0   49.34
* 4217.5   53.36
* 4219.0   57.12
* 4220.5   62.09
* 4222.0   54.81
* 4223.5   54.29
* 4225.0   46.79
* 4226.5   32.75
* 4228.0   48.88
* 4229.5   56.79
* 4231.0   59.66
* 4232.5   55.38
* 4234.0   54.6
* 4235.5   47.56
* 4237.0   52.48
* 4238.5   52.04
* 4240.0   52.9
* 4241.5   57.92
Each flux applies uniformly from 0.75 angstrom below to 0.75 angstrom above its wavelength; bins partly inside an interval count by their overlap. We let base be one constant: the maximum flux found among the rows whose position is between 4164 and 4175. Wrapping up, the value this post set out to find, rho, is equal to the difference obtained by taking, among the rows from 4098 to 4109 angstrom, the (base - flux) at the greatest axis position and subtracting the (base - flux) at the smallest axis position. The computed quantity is -9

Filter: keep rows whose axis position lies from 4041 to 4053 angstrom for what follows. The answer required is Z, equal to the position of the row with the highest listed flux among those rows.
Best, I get 4052.5 angstrom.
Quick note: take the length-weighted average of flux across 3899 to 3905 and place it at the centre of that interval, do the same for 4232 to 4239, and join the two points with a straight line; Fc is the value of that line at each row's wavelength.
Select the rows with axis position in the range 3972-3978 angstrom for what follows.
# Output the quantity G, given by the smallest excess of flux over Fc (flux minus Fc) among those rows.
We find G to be -13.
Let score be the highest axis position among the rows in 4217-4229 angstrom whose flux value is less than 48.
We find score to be 4226.5 angstrom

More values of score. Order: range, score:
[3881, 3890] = 3889.0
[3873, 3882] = 3881.5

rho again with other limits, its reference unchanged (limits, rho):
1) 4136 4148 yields -7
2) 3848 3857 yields 16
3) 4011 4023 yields 2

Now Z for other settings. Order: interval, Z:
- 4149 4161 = 4151.5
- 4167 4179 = 4169.5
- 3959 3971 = 3959.5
